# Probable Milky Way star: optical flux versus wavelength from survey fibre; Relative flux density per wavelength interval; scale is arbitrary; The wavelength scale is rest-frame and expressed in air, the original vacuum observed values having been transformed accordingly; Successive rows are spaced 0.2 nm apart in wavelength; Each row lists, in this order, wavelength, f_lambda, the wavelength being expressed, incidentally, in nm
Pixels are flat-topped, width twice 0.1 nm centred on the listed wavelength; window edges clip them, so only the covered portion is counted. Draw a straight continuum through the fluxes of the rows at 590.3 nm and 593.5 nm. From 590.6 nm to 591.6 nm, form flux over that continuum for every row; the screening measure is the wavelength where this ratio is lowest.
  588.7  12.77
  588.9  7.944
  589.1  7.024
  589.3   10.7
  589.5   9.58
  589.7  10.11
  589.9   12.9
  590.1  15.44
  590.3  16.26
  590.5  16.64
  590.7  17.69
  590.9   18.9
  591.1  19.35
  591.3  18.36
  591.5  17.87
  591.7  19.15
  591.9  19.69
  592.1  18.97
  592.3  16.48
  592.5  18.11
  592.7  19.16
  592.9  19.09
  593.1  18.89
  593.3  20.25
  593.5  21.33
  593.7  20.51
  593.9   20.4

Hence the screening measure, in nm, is 591.5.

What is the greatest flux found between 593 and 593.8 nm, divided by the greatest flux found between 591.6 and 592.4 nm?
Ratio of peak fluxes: 1.08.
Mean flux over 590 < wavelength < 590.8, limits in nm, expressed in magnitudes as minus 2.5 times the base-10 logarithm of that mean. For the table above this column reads -3.04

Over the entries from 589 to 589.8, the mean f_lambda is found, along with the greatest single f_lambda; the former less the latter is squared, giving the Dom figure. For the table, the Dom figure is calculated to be 1.8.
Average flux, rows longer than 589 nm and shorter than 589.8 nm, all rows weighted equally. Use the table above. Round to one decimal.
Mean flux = 9.4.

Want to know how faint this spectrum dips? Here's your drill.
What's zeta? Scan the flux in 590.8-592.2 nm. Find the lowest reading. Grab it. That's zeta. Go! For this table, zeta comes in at 17.87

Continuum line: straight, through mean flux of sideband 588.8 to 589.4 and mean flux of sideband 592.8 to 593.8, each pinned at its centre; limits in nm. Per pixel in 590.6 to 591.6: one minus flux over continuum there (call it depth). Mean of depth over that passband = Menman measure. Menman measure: -0.32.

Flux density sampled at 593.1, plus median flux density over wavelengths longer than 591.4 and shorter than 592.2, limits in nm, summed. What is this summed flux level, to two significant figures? 38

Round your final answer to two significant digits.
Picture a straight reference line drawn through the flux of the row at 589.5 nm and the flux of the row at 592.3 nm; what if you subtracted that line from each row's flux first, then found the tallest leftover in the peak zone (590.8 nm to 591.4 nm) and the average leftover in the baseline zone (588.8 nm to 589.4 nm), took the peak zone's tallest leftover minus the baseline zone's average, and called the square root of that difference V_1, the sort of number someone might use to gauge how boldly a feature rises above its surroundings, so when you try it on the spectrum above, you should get 2.4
